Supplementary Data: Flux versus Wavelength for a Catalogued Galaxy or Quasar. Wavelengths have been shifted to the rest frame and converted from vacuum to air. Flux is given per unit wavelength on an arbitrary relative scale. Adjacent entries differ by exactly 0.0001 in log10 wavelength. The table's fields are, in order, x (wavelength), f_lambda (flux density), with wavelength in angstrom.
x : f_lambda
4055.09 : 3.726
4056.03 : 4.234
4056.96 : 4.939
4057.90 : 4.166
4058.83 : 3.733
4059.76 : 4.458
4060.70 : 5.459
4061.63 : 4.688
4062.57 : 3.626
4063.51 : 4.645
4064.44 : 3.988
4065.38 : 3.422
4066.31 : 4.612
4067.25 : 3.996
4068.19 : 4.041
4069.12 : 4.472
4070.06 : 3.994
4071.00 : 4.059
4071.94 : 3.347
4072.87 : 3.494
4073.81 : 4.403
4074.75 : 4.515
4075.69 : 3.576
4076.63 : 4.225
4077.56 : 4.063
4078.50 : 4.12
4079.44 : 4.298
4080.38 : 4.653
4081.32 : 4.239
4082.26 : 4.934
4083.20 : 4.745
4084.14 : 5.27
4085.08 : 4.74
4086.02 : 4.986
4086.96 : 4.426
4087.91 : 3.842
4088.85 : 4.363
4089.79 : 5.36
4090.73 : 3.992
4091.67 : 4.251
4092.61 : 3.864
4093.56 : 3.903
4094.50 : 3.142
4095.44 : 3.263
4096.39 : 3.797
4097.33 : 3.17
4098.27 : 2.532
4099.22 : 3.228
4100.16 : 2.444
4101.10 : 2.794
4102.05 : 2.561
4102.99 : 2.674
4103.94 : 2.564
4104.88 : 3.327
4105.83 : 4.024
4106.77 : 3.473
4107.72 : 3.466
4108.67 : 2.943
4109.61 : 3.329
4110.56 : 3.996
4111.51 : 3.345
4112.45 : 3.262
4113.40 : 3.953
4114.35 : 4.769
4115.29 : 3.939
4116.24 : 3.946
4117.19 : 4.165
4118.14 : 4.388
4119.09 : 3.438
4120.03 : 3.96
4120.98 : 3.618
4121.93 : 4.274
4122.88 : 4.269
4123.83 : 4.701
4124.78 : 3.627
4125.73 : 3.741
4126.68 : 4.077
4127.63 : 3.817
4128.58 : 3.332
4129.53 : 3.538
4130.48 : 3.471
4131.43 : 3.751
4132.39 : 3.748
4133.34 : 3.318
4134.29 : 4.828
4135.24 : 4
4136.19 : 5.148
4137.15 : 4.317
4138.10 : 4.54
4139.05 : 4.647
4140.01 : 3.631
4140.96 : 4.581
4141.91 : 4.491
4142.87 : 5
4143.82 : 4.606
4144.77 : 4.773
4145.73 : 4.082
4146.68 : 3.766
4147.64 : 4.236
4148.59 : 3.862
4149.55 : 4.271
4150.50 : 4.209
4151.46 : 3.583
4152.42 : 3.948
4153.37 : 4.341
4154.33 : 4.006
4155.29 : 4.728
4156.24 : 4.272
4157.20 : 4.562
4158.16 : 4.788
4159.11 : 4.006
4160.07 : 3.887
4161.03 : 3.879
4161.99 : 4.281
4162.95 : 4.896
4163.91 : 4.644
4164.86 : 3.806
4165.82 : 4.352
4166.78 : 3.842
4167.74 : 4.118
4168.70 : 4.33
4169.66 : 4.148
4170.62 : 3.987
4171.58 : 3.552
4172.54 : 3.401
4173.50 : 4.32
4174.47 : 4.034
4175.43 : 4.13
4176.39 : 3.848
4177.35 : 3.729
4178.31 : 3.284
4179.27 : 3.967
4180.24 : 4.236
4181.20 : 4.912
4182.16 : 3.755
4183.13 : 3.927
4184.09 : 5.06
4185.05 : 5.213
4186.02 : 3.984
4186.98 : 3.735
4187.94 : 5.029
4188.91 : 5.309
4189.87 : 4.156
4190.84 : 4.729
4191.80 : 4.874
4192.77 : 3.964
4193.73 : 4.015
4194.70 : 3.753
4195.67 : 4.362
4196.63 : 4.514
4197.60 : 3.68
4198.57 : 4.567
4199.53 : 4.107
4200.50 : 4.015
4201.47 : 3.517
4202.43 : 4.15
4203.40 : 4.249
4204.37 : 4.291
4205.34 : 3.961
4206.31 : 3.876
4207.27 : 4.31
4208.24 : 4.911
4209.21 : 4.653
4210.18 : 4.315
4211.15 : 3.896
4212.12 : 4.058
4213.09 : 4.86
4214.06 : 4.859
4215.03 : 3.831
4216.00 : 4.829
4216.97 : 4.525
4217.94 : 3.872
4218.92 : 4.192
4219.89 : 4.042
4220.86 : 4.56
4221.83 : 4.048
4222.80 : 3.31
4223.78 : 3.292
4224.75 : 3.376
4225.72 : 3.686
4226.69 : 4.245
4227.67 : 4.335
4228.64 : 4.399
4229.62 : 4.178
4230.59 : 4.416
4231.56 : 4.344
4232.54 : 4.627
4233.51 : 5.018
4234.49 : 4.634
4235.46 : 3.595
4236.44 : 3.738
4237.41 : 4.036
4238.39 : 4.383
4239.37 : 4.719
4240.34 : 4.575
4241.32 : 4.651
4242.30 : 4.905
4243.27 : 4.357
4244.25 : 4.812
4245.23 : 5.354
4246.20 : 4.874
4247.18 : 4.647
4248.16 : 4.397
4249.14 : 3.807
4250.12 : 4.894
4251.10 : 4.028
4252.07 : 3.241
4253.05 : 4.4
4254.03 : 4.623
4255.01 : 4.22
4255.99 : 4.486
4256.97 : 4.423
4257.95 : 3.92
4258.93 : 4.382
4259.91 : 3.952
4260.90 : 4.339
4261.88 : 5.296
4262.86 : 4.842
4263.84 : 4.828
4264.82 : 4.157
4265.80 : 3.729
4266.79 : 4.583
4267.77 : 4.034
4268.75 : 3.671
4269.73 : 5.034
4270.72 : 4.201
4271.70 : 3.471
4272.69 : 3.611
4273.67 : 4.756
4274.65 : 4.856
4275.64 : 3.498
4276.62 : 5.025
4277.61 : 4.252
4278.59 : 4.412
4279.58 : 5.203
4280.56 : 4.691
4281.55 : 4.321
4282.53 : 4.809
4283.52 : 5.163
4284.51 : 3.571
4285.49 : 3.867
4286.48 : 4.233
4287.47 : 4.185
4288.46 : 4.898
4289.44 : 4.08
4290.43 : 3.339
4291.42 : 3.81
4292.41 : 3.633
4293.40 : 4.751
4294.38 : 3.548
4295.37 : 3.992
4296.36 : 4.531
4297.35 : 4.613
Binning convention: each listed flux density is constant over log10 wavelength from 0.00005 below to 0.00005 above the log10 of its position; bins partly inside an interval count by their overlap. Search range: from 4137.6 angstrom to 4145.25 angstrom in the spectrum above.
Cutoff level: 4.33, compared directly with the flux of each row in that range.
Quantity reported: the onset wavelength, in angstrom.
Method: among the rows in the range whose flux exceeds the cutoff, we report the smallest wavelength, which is 4138.10 angstrom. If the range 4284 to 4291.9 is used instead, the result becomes 4288.46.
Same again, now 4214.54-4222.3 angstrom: 4216.00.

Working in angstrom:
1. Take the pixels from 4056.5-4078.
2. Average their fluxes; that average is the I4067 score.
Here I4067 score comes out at 4.17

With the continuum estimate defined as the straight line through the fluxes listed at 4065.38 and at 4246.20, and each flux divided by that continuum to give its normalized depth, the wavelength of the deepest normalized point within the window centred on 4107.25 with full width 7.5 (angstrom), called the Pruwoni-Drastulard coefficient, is 4103.94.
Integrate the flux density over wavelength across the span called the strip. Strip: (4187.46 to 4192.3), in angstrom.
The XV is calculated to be 23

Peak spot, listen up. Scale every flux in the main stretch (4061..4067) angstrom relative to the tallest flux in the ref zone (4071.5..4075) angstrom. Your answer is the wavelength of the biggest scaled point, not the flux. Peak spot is 4061.63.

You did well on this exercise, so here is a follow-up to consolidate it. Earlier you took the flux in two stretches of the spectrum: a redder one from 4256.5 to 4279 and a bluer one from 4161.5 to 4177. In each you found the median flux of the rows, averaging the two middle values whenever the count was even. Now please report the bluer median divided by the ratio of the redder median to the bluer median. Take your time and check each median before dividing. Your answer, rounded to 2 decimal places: 3.92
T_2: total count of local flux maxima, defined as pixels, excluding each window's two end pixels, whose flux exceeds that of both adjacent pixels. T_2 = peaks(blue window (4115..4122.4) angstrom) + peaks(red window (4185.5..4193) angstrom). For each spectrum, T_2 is 4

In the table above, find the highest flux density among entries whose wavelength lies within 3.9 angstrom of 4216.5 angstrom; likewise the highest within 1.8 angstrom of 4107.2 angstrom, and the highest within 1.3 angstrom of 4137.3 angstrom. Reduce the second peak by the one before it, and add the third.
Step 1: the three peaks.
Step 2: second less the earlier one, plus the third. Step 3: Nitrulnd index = 4.3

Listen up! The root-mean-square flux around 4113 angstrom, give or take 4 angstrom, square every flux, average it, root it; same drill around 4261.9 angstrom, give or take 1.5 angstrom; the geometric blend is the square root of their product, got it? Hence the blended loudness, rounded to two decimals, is 4.32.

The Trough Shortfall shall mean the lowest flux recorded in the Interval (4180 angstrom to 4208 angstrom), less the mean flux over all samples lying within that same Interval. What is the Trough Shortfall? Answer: -0.77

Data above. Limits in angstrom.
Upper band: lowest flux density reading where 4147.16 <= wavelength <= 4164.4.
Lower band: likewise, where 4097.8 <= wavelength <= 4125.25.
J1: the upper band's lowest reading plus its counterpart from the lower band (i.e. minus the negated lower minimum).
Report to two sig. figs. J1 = 6.0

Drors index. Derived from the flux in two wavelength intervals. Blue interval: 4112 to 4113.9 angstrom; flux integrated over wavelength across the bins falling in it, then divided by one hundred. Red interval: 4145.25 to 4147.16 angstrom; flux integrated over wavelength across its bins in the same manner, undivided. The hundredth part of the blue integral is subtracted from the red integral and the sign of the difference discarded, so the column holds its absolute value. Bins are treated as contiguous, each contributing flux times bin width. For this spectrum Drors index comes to 7.4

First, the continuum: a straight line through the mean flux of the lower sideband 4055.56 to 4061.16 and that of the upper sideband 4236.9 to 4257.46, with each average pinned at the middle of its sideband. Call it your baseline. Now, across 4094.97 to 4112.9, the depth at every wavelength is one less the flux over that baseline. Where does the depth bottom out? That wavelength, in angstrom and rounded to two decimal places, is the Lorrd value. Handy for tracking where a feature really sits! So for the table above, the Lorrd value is 4105.83 angstrom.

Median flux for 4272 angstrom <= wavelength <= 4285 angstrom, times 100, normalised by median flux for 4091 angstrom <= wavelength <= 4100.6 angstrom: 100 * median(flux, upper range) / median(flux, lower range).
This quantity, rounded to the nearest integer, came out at 145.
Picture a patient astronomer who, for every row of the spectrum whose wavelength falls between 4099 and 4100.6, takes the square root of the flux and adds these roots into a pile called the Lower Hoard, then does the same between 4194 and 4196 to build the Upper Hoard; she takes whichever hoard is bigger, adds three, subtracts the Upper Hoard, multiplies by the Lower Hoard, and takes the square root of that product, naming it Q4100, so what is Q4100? 3.175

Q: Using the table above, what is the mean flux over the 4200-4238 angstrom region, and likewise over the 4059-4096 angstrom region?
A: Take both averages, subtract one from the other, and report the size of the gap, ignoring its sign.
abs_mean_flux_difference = 0.06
